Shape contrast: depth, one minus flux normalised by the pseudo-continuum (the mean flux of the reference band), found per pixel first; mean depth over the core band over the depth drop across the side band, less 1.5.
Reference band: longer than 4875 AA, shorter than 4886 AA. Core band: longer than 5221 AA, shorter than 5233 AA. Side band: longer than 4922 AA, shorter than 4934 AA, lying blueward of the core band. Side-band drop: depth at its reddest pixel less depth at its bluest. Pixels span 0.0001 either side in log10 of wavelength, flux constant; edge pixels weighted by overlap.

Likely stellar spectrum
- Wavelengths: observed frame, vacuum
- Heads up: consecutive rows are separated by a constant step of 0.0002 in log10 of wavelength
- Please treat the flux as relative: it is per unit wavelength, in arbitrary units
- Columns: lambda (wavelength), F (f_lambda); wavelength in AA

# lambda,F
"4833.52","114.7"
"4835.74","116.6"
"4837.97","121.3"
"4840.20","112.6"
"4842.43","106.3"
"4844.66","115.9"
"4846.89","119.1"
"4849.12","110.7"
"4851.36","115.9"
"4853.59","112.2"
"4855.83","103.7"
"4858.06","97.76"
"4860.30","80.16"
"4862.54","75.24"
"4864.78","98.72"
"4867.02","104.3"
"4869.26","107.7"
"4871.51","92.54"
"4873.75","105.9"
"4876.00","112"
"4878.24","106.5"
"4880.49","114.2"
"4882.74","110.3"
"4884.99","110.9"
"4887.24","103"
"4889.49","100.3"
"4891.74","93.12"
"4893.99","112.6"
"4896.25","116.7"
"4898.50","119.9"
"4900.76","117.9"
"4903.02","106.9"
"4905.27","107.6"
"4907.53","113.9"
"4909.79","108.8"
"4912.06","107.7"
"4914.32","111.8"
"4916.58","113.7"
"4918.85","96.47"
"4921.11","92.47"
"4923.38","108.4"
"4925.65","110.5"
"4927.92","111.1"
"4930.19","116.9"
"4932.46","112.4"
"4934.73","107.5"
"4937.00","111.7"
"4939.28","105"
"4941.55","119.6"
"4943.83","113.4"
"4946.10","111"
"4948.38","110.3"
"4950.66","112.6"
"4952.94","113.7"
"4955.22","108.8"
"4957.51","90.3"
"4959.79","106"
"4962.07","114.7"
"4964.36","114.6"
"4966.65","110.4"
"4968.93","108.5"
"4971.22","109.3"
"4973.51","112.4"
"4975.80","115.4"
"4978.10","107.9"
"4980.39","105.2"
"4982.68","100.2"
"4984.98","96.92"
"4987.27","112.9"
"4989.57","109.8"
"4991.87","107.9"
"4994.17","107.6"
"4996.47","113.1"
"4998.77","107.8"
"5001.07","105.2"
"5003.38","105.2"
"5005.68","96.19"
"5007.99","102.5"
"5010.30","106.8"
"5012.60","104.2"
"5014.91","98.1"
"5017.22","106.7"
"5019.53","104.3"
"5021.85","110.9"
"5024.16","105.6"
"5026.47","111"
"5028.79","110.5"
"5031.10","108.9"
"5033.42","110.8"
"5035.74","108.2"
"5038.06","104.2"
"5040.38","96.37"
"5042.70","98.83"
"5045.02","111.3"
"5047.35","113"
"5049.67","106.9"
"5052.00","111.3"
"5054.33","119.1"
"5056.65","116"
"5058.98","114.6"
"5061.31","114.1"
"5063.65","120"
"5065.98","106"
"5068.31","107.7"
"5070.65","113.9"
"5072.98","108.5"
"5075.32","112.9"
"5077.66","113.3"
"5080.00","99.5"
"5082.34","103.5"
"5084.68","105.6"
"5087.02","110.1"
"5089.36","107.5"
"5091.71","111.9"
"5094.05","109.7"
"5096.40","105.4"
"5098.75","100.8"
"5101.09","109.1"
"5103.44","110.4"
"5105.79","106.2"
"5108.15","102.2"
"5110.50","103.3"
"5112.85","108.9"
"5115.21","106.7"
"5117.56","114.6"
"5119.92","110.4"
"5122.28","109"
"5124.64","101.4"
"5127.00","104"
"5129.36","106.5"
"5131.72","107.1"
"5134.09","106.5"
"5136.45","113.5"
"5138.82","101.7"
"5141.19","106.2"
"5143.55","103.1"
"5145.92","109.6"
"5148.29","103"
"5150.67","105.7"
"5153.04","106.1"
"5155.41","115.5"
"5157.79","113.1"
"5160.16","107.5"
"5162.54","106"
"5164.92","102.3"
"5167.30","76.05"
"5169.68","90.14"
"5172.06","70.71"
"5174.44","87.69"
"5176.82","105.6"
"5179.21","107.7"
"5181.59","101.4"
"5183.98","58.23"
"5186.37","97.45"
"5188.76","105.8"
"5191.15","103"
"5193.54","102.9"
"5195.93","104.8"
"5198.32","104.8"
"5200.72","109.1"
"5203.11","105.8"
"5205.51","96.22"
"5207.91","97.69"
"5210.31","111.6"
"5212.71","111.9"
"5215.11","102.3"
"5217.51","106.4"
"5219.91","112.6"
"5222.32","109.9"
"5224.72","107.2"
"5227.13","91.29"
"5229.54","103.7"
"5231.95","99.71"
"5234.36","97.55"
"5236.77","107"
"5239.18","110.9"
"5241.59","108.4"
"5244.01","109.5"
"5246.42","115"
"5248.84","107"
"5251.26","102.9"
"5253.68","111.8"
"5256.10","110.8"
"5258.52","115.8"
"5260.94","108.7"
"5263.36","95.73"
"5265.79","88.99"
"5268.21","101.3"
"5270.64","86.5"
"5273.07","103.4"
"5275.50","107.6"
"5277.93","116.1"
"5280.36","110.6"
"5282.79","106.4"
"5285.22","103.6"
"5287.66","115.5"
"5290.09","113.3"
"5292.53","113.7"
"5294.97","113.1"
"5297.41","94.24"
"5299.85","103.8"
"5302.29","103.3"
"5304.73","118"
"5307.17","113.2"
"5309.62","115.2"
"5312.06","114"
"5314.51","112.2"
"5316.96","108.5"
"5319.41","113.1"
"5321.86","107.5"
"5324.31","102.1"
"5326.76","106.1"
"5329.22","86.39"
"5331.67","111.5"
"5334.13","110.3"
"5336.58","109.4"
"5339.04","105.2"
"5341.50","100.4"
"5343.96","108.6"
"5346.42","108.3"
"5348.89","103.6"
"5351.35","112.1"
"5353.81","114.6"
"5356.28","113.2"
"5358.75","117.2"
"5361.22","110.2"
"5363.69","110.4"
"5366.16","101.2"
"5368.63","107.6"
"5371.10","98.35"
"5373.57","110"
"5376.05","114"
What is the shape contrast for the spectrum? -3.6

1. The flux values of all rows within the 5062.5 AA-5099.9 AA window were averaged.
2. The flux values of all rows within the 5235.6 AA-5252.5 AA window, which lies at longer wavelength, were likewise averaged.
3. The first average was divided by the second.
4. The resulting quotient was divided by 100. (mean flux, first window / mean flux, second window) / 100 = 0.0100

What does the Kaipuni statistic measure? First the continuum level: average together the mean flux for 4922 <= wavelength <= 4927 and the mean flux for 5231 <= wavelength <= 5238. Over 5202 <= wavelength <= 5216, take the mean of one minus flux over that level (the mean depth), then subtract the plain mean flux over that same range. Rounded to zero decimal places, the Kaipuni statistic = -104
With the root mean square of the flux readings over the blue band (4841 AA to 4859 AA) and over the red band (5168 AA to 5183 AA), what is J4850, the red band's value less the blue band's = -16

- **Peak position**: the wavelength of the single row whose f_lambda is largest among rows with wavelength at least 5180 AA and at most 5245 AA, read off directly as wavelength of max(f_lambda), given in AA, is 5219.91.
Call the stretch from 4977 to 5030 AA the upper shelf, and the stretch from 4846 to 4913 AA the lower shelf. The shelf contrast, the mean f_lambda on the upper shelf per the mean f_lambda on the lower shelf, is 1.00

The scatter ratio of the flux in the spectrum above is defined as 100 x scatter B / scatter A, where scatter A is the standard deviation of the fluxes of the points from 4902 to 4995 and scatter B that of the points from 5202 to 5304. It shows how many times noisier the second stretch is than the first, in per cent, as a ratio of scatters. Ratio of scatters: 121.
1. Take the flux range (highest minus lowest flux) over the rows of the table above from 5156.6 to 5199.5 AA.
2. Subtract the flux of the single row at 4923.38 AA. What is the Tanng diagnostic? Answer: -54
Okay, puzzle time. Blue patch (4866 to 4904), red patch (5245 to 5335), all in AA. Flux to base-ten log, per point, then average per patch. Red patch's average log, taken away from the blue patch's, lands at 0.003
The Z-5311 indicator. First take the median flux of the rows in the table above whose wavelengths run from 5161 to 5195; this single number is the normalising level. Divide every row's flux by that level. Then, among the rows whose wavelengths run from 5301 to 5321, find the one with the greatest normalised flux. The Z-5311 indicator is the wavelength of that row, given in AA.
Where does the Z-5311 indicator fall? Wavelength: 5304.73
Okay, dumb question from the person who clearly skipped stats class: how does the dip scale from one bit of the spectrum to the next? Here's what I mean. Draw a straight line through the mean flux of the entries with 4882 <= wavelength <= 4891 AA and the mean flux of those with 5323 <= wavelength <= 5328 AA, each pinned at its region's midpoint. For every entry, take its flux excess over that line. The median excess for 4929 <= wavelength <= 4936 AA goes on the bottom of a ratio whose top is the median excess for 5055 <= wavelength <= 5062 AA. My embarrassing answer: 1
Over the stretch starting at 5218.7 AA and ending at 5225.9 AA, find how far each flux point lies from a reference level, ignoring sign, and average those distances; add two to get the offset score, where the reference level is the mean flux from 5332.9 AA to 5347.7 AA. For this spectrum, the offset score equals 4.9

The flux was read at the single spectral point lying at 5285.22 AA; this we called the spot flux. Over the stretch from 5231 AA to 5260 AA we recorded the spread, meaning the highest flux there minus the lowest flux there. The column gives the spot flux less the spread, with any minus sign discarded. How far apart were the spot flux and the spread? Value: 85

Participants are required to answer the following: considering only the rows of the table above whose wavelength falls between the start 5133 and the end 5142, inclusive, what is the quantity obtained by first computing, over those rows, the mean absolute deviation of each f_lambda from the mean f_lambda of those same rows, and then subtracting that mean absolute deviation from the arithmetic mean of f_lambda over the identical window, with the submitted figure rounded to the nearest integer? 104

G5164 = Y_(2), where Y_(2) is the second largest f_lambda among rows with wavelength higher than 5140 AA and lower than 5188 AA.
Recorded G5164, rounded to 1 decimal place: 113.1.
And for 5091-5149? 113.5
